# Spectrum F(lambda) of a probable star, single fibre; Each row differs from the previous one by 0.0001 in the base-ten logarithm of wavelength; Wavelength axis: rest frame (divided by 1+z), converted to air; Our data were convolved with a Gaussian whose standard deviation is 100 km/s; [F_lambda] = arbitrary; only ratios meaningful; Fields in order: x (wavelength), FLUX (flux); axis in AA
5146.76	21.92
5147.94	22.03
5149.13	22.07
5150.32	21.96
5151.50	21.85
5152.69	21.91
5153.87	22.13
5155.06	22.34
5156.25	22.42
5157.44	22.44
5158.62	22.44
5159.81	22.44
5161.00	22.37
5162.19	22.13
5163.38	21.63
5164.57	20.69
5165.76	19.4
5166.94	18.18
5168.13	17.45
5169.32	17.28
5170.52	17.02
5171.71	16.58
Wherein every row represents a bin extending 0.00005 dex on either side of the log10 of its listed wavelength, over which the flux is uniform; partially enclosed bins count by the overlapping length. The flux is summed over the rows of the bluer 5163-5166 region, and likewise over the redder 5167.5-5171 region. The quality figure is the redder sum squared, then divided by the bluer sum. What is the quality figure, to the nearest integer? 43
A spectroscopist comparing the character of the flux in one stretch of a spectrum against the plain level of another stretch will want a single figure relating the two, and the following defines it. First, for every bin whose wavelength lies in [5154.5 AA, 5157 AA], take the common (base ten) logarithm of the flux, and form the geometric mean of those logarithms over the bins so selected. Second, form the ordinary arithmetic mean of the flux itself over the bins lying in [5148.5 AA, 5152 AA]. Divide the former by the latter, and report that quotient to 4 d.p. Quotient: 0.0615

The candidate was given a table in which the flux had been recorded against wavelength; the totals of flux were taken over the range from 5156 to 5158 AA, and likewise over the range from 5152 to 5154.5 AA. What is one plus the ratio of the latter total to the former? 2.0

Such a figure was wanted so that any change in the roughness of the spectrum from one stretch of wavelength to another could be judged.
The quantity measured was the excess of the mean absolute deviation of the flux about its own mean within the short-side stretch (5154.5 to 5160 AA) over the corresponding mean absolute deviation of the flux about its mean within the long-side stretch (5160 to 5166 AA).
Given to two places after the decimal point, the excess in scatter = -0.93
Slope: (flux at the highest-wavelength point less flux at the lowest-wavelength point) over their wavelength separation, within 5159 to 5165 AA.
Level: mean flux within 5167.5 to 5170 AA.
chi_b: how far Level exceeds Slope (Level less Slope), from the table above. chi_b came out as 18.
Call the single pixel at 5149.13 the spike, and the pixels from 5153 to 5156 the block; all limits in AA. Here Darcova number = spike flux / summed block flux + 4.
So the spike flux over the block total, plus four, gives 4.50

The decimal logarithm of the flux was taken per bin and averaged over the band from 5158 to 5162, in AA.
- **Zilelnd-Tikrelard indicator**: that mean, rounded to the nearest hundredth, 1.35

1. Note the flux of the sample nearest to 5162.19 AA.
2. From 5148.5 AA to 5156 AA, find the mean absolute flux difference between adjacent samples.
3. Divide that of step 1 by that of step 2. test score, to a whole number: 156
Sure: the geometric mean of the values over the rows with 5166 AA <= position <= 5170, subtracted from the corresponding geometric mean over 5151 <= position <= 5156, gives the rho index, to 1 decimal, 4.4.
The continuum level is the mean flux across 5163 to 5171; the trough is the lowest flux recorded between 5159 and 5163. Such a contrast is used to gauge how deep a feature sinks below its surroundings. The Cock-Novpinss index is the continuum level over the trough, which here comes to 0.85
